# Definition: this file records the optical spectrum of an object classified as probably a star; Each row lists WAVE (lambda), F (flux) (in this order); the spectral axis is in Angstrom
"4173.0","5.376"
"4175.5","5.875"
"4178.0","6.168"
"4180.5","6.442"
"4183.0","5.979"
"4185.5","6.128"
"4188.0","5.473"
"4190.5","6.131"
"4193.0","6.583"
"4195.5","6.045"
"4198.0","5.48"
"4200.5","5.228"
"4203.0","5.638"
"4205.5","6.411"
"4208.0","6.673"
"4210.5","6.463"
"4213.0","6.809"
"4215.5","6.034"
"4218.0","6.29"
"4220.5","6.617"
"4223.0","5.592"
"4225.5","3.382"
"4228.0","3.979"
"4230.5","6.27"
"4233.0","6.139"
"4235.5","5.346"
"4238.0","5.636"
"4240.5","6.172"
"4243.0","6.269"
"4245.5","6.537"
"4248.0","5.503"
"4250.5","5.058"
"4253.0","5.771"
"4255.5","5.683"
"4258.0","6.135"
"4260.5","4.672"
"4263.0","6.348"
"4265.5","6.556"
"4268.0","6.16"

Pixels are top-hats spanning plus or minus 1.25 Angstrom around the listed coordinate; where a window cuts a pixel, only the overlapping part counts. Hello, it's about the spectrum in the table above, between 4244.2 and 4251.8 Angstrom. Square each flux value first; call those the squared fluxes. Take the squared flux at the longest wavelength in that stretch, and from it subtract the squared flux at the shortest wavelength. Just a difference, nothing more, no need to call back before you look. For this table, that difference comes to -17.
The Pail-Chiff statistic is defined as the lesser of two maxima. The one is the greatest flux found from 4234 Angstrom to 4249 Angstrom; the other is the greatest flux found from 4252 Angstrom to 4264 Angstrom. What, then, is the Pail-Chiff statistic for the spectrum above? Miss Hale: 6.35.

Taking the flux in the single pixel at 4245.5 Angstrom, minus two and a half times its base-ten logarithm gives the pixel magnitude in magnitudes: -2.04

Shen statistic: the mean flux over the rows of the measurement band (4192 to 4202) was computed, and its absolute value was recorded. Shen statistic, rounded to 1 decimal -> 5.8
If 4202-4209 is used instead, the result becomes 6.2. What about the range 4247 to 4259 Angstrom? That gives 5.6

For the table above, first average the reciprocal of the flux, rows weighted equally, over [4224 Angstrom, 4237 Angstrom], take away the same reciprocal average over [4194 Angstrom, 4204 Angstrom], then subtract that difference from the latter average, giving 0.147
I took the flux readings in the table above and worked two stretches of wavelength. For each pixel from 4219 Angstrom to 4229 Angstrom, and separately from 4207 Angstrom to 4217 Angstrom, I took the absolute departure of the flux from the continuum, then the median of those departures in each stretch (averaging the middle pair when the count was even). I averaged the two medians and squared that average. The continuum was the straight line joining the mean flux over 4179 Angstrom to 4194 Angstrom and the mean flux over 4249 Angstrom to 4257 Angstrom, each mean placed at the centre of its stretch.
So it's 0.94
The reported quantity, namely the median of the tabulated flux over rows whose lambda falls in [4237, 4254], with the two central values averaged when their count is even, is 5.8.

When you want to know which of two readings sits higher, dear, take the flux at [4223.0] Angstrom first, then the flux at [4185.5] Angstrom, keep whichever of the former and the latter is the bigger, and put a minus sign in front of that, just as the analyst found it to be -6.13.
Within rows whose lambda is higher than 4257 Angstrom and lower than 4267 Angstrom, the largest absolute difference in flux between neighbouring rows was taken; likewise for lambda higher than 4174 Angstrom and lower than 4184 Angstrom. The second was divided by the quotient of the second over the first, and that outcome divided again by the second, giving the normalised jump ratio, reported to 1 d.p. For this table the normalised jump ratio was 3.6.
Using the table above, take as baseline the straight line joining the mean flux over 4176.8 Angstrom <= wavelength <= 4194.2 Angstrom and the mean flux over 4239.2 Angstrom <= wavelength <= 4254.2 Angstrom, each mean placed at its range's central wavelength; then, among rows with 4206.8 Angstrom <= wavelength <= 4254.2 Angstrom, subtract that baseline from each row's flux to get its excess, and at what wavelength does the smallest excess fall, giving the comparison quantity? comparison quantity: 4225.5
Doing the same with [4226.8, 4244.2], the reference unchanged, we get 4228.0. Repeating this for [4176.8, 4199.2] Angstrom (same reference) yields 4188.0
